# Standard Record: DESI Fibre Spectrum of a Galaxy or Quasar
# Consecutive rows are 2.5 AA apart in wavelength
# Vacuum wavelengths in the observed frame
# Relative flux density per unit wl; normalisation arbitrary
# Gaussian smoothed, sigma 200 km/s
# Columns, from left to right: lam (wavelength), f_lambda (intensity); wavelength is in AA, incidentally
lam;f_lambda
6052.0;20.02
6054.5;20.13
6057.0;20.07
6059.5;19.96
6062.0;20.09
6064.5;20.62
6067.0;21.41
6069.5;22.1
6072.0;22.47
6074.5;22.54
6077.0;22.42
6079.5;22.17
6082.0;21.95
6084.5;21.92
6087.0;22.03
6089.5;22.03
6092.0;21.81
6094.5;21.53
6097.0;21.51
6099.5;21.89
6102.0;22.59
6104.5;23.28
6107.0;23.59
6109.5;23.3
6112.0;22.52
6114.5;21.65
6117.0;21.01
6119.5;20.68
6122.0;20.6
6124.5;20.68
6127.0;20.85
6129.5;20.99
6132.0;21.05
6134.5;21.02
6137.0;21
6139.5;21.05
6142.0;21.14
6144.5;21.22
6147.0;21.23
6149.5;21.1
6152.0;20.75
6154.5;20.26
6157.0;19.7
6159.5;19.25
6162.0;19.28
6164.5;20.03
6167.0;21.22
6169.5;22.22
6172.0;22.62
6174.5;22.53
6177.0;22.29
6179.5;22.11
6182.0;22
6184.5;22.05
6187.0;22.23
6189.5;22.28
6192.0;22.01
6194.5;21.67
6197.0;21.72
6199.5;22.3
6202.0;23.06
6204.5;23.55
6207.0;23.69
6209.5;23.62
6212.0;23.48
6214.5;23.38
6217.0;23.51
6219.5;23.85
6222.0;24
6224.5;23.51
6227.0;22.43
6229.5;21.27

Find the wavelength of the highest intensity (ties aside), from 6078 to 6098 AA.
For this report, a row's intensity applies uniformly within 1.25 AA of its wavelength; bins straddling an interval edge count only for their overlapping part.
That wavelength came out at 6079.5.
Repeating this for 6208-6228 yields 6222.0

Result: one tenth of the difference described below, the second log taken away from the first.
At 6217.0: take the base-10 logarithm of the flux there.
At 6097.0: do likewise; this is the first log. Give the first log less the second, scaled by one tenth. -0.004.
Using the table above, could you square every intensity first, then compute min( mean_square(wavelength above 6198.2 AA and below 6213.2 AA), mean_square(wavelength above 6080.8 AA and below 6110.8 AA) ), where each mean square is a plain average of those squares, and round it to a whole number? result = 497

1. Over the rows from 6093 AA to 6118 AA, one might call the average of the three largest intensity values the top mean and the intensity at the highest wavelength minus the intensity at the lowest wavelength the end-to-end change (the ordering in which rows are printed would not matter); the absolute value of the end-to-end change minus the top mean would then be 23.9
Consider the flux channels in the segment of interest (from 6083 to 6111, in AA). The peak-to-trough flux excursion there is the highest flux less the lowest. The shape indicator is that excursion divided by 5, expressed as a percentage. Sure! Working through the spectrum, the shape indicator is 42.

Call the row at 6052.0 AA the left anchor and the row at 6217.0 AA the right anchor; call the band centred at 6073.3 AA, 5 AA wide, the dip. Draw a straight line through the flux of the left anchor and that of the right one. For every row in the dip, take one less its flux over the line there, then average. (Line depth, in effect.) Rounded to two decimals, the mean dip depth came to -0.10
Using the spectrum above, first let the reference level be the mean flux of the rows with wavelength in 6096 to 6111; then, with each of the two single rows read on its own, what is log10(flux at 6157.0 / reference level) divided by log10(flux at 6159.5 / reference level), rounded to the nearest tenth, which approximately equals 0.9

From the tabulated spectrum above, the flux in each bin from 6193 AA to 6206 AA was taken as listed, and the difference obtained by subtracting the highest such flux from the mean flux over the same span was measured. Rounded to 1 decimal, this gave -1.1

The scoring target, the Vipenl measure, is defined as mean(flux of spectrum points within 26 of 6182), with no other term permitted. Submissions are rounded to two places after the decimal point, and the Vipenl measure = 21.80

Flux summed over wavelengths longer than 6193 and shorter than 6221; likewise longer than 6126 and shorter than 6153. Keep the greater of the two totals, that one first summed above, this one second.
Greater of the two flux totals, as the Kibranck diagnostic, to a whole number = 254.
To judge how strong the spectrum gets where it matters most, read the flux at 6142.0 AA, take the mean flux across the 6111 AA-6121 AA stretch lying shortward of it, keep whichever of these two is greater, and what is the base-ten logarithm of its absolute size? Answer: 1.33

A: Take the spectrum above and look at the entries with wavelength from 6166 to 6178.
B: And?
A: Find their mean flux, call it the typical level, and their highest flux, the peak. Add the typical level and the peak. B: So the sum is 44.8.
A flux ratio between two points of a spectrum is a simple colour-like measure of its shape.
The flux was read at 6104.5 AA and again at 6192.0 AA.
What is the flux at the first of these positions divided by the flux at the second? 1.06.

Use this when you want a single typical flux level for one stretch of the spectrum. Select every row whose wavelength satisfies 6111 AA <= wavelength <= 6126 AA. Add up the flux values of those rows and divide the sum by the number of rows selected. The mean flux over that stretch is 21.2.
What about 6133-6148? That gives 21.1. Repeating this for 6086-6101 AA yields 21.8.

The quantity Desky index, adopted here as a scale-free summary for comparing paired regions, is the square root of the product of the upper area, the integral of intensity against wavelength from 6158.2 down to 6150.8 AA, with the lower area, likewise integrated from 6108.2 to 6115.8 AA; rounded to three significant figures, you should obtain 160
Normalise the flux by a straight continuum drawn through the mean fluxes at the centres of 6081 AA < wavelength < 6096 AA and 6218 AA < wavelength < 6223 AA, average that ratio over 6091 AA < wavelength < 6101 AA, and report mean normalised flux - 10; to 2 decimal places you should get -9.01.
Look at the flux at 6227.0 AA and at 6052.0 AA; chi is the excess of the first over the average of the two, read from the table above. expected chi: 1.2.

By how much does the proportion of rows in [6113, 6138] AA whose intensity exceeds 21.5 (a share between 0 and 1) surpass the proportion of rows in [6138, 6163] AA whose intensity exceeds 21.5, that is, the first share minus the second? 0.10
